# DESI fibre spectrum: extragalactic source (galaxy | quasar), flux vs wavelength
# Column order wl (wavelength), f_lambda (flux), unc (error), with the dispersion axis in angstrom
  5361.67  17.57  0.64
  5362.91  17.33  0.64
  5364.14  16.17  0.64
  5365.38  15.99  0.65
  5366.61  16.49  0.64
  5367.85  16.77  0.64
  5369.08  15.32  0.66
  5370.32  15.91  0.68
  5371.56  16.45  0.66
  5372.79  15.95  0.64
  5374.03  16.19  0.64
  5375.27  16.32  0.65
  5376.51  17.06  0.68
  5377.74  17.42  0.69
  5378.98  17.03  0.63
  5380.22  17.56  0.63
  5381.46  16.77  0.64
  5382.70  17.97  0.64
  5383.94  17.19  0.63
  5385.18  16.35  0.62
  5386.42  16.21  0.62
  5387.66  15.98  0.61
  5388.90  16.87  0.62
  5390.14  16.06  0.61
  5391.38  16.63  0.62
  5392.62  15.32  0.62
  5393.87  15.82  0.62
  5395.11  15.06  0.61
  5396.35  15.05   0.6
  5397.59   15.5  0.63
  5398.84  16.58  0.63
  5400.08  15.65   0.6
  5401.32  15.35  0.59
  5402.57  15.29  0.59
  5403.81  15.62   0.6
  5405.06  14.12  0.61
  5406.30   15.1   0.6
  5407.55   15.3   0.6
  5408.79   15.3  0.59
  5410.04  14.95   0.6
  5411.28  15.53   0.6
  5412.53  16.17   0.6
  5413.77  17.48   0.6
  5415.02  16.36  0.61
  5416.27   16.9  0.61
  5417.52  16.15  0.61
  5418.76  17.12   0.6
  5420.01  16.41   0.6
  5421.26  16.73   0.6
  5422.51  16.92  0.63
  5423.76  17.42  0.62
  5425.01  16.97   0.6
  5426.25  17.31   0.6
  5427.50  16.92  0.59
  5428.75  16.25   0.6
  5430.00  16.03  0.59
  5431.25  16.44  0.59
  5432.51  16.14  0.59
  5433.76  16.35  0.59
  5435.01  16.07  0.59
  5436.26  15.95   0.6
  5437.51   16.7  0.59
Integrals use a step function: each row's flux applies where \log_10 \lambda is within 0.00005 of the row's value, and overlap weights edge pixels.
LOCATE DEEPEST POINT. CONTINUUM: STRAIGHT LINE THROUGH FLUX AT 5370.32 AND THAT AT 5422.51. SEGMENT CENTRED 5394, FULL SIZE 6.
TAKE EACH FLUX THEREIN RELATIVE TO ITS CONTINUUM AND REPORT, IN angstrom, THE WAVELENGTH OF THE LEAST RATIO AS 5396.35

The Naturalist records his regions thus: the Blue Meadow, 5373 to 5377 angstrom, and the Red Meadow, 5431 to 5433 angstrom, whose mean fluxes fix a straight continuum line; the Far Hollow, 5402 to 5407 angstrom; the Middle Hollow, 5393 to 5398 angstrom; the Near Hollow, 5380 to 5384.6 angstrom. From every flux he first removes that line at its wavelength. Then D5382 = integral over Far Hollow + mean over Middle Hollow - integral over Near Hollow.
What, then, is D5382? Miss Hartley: -12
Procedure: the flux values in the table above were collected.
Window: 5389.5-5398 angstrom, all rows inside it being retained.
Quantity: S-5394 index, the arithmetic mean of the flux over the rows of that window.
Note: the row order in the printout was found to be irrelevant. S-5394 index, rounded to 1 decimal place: 15.6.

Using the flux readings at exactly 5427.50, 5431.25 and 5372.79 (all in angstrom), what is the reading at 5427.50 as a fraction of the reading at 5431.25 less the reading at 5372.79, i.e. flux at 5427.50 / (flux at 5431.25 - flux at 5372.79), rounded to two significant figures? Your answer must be 35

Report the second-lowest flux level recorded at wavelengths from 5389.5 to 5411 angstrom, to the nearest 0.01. 14.95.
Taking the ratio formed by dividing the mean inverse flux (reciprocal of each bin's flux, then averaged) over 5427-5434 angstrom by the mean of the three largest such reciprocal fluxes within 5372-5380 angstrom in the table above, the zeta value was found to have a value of 0.99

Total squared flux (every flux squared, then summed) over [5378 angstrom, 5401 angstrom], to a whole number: 4801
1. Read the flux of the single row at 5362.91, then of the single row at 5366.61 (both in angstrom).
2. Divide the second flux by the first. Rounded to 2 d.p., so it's 0.95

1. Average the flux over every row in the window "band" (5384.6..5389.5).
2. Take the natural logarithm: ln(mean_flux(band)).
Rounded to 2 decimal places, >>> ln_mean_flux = 2.79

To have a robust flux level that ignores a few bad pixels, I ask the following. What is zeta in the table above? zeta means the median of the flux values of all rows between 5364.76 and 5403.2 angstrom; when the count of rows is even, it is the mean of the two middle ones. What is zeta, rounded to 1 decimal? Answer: 16.2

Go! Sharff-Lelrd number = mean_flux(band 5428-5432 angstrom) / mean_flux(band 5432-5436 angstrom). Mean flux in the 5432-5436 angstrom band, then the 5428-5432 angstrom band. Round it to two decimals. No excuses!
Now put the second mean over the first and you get 1.00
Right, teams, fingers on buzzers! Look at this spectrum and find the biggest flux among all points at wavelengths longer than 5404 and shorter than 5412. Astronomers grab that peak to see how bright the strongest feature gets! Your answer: 15.53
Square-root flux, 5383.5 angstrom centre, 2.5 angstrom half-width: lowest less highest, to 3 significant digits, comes -0.196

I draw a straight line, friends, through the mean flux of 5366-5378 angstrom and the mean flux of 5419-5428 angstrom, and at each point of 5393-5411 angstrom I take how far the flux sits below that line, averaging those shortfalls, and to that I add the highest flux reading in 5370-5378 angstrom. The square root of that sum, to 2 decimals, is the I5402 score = 4.34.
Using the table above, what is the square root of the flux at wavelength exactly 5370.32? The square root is 3.99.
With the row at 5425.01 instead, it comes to 4.12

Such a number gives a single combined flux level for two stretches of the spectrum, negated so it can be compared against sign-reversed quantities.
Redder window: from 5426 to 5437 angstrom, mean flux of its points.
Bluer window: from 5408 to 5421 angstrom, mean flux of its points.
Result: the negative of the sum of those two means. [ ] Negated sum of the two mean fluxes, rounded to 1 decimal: -32.6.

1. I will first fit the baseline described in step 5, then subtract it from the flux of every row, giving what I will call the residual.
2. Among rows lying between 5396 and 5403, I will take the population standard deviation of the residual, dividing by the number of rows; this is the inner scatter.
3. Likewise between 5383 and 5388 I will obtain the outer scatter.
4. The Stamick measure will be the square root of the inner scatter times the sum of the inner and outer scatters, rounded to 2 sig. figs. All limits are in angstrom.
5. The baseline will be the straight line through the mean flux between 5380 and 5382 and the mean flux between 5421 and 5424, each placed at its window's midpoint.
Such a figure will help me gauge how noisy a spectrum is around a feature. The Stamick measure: 0.68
